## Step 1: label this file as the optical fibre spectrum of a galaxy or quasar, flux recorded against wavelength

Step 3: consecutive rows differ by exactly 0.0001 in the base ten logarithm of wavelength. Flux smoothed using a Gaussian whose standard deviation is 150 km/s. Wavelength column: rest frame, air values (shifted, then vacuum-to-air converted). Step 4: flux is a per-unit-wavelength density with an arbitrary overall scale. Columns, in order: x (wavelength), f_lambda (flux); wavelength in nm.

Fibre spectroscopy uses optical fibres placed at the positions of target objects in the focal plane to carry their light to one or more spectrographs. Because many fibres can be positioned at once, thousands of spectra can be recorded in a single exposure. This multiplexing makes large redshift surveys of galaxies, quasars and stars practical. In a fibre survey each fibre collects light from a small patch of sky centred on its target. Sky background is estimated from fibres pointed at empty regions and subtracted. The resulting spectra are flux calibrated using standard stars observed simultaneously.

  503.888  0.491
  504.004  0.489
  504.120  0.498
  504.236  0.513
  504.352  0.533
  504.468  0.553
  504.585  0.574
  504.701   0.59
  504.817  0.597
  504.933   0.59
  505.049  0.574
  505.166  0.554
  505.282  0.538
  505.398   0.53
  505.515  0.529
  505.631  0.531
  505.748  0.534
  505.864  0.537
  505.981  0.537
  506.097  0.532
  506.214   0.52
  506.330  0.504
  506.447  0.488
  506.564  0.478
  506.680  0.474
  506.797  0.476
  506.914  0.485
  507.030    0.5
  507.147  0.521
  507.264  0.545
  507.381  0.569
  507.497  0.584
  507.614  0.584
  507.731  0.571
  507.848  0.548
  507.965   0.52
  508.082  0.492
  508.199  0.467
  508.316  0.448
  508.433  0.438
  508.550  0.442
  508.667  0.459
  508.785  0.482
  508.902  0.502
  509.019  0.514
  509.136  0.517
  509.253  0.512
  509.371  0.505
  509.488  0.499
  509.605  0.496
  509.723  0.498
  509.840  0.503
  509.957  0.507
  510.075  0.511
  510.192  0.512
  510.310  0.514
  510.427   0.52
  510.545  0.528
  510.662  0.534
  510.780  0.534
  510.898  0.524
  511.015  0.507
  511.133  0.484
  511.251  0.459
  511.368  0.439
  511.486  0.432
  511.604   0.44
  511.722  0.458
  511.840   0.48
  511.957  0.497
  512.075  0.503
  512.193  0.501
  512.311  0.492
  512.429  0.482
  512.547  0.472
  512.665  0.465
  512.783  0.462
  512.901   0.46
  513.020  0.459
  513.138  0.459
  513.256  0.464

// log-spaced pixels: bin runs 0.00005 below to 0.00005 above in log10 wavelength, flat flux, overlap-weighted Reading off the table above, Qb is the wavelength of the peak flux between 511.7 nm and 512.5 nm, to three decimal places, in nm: 512.075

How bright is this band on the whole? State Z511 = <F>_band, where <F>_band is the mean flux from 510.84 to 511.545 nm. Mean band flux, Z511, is 0.474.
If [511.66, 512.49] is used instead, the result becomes 0.488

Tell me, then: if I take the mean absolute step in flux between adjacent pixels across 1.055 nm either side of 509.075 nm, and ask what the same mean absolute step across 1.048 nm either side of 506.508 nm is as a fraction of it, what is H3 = 1.1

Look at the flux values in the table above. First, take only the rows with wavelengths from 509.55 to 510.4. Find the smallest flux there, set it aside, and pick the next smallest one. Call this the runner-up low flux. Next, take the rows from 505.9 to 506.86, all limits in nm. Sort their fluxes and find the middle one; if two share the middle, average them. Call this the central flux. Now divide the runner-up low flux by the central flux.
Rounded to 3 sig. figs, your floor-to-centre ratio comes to 1.00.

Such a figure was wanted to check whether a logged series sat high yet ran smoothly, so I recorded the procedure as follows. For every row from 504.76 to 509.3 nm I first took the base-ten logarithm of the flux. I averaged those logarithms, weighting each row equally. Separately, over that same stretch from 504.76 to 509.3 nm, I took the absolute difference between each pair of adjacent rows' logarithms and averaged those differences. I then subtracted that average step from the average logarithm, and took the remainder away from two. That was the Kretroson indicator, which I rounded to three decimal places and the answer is 2.297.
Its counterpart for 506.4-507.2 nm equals 2.320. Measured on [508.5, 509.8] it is 2.316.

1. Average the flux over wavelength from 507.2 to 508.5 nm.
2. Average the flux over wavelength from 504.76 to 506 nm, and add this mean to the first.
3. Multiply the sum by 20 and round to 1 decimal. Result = 21.5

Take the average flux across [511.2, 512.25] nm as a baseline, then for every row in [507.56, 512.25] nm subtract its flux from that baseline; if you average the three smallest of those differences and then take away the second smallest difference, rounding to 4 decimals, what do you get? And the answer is 0.0033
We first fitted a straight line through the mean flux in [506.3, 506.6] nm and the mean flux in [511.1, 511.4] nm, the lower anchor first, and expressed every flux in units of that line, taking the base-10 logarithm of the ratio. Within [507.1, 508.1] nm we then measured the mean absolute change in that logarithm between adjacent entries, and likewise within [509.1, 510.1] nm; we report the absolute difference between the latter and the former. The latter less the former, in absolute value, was 0.012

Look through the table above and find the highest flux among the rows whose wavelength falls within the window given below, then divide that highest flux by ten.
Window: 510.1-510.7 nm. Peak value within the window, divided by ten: 0.053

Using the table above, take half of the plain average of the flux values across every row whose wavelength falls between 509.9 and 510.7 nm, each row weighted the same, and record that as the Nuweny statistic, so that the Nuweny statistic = 0.259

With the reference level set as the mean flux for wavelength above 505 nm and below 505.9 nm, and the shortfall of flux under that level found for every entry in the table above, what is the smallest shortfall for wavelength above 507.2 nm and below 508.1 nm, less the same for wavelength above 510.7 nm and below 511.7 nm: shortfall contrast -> -0.05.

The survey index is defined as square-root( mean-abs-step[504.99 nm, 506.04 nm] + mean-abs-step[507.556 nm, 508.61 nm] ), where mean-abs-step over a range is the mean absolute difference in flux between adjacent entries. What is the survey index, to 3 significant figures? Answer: 0.159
